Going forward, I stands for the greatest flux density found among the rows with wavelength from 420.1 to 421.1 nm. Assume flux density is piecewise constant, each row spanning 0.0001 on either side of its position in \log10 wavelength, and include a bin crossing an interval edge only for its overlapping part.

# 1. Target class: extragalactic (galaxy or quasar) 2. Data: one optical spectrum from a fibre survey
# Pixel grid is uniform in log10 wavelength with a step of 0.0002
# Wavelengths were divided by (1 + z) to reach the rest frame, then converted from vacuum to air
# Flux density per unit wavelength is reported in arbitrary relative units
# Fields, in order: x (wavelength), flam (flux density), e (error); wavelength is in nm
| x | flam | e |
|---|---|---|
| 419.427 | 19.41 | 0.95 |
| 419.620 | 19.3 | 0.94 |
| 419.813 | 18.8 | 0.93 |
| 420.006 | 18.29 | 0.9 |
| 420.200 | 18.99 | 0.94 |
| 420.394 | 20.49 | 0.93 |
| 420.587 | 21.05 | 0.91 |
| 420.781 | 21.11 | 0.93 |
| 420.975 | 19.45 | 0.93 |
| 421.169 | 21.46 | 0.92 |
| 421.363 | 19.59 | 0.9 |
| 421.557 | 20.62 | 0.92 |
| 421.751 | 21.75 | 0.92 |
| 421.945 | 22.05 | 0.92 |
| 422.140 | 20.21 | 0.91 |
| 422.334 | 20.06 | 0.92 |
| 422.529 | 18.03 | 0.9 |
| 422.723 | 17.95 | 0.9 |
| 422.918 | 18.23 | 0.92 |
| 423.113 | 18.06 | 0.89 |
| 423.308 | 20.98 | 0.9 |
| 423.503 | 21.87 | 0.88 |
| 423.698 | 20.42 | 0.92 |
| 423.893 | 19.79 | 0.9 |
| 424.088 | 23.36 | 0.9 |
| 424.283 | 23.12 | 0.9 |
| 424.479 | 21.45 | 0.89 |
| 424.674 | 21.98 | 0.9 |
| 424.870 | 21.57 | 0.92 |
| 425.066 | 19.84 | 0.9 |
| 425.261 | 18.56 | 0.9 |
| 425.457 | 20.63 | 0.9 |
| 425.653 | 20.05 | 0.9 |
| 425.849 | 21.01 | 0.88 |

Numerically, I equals 21.11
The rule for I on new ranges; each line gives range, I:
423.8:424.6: 23.36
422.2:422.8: 20.06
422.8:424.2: 23.36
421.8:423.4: 22.05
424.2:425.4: 23.12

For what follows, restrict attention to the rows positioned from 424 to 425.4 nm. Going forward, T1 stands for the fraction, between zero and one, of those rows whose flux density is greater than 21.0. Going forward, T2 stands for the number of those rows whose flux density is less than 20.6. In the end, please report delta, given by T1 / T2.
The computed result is 0.357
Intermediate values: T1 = 0.71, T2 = 2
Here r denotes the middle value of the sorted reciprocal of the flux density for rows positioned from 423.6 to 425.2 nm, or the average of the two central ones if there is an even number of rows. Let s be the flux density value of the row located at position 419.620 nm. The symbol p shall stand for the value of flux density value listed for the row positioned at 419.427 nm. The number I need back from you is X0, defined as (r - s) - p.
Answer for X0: -38.7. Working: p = 19.41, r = 0.0465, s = 19.3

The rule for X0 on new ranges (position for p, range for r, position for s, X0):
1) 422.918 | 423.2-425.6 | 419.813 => -37.0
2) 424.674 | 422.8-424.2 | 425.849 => -42.9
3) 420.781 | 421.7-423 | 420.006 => -39.4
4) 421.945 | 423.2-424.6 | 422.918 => -40.2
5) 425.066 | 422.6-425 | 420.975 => -39.2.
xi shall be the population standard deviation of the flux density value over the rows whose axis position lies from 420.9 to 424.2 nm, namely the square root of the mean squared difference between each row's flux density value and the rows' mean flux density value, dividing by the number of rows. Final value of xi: 1.5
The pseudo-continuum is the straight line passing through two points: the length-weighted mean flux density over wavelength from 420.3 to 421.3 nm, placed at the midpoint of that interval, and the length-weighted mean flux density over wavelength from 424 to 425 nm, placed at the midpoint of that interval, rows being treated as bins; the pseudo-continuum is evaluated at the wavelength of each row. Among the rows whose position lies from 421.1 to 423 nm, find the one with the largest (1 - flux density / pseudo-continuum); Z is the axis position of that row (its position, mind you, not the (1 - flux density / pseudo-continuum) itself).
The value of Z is 422.723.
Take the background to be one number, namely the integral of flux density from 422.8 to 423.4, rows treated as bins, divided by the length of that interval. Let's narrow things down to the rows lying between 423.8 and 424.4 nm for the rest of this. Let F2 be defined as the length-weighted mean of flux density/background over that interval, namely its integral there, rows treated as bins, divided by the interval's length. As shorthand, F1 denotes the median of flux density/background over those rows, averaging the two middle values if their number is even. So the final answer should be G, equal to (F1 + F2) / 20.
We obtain 0.119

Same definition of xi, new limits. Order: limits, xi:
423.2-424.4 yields 1.3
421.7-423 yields 1.6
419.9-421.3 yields 1.1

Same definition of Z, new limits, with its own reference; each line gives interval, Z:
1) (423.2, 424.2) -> 423.893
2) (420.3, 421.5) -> 421.363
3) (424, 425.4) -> 425.261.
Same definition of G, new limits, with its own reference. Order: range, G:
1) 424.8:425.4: 0.105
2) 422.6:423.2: 0.095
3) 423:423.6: 0.108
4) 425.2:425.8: 0.105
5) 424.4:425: 0.113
